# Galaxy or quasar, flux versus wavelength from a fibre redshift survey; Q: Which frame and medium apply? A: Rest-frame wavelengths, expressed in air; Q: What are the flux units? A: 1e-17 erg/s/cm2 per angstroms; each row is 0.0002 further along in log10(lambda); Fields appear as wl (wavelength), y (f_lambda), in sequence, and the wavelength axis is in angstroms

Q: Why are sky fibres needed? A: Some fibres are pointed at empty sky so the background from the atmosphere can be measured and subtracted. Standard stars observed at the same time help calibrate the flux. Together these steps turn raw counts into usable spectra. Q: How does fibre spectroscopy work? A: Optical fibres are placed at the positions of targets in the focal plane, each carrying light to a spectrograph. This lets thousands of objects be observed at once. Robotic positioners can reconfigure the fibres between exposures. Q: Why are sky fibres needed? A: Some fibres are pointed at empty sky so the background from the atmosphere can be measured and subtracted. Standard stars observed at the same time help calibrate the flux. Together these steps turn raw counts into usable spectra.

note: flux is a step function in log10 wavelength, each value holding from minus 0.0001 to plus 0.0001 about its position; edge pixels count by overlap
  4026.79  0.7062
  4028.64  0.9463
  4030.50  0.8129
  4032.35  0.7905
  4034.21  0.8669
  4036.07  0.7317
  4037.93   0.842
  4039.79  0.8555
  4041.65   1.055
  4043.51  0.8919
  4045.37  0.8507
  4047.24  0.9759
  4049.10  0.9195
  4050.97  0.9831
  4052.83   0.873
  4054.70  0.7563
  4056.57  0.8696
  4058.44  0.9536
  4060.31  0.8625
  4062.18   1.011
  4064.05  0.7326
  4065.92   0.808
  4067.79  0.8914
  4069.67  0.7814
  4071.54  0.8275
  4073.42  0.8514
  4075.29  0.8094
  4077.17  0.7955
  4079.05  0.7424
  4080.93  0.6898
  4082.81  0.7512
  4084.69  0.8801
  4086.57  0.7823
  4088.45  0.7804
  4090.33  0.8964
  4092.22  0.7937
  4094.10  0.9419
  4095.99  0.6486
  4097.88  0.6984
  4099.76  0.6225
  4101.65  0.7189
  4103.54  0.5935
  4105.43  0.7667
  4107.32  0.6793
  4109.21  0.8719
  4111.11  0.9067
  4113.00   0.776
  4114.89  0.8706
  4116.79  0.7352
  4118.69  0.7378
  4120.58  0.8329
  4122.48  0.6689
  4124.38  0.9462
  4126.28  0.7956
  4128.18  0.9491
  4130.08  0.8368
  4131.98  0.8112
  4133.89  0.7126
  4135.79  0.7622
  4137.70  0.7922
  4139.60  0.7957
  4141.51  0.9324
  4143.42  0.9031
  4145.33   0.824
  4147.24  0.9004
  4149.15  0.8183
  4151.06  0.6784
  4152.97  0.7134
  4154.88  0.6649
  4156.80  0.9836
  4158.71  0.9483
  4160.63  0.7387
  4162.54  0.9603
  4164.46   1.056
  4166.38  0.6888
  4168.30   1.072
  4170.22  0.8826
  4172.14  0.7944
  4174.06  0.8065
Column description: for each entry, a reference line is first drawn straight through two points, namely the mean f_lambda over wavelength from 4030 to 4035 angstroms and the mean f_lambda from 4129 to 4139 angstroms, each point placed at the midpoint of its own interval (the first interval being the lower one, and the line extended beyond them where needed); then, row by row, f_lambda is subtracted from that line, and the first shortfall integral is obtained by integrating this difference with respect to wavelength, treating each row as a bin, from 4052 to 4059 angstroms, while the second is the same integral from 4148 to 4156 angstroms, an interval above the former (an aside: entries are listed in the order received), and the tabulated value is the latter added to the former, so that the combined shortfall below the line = 0.1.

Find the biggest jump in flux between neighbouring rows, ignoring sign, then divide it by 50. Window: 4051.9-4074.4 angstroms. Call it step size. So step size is 0.0056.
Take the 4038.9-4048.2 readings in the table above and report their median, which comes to 0.892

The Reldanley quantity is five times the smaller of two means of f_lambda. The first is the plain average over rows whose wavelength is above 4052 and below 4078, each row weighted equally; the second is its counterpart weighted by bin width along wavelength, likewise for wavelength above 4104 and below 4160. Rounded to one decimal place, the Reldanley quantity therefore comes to 4.1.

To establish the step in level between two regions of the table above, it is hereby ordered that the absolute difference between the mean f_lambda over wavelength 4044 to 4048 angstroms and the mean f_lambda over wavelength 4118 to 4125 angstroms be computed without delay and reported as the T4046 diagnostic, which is 0.12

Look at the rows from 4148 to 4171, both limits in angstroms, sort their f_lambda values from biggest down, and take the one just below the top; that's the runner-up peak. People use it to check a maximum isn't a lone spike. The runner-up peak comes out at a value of 1.056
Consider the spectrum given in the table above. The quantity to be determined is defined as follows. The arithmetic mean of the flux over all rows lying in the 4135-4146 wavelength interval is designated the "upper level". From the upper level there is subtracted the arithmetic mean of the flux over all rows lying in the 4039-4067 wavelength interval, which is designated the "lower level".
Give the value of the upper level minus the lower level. -0.058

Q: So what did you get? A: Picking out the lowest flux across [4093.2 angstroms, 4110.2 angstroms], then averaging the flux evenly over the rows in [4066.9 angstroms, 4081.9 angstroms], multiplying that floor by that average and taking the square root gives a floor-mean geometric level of 0.69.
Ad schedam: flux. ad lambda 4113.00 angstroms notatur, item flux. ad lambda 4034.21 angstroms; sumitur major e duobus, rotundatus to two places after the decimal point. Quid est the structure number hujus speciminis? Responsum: 0.87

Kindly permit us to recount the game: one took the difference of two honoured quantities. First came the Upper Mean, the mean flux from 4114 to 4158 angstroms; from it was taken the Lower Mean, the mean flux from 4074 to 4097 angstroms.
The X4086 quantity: 0.02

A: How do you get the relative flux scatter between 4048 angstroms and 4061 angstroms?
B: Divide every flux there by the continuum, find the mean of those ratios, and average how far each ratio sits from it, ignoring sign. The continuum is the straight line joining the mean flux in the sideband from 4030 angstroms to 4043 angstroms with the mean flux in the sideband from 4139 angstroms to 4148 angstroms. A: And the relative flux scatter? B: 0.064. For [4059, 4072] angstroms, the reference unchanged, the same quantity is 0.077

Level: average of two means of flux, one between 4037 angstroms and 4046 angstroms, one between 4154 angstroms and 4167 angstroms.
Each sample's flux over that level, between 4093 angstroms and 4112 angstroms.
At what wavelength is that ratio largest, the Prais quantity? 4094.10 angstroms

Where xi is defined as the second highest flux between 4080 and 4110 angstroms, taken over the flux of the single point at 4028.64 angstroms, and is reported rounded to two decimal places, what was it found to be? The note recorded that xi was 0.95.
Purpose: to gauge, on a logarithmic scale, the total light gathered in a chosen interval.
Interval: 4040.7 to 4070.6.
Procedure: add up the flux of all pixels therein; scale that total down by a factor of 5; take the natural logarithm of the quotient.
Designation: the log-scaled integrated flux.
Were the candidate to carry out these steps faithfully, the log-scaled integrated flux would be 1.04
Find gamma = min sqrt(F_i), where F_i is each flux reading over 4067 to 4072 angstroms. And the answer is 0.884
